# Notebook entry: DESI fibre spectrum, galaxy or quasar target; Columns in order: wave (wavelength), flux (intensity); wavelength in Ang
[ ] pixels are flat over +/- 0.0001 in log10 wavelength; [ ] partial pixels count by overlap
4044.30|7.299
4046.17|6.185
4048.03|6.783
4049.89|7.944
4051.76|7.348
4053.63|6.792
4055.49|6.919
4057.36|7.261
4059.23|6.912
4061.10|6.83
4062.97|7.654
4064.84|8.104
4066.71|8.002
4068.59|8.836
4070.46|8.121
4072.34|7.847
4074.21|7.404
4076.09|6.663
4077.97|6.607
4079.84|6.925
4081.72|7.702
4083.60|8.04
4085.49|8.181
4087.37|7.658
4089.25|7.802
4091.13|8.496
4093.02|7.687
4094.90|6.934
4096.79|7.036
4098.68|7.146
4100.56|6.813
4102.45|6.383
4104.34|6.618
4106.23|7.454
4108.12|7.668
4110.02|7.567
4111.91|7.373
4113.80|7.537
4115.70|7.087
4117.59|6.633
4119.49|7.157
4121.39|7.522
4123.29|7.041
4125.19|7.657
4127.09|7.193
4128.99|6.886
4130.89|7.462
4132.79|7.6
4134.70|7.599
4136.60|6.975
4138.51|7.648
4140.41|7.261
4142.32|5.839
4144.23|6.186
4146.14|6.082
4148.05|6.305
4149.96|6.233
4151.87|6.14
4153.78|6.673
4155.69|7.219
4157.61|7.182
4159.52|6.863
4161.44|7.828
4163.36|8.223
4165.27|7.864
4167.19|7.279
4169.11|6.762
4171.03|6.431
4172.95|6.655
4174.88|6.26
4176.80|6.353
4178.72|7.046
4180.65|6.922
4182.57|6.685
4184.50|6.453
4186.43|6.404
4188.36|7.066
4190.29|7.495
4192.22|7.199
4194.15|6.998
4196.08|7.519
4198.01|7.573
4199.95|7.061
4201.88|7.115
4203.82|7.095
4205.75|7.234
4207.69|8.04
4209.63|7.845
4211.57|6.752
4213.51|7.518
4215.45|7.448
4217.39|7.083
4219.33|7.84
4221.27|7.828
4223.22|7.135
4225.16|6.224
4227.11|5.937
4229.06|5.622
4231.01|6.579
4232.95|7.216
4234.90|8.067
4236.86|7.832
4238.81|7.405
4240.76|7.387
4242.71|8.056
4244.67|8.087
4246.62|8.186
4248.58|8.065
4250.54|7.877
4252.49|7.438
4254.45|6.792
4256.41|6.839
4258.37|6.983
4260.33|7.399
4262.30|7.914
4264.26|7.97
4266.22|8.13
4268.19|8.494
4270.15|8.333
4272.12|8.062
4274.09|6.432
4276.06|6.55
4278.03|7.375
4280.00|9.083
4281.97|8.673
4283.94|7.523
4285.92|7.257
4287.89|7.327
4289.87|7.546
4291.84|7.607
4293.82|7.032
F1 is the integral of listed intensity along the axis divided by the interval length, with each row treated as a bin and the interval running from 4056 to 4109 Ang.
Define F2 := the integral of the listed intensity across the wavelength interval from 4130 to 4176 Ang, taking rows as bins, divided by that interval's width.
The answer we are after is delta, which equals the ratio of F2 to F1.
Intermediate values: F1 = 7.45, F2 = 6.94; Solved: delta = 0.93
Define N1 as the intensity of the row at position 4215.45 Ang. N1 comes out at 7.448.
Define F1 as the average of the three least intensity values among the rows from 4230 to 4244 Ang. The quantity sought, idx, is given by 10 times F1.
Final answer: 70.6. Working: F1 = 7.1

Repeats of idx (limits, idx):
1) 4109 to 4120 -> 69.6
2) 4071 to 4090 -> 67.3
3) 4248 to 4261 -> 68.7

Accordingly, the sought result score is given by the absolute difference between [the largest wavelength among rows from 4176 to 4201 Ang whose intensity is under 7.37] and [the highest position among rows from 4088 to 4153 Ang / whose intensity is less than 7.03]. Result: 48.1 Ang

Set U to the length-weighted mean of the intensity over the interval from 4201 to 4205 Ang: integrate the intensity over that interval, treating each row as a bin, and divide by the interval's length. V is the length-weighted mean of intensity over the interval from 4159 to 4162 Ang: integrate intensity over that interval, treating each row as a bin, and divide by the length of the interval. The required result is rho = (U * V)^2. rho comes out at 2729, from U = 7.1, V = 7.3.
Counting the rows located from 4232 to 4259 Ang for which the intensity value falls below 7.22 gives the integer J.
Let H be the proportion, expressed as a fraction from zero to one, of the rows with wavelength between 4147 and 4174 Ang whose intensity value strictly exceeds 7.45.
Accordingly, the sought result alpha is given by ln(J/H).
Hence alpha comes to 2.9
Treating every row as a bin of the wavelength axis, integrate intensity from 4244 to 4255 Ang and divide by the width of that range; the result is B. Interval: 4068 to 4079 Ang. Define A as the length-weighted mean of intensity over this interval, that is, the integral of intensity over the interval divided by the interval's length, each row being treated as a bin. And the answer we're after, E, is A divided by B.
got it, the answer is 0.97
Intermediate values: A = 7.54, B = 7.8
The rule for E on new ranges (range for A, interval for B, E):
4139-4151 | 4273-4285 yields 0.84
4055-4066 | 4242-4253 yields 0.92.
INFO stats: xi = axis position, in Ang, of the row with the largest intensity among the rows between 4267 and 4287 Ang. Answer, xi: 4280.00 Ang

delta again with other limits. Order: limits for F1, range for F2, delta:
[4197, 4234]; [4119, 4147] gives 0.99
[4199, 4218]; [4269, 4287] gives 1.05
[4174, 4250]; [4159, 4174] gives 1.01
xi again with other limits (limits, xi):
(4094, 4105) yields 4098.68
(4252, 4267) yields 4266.22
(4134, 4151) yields 4138.51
